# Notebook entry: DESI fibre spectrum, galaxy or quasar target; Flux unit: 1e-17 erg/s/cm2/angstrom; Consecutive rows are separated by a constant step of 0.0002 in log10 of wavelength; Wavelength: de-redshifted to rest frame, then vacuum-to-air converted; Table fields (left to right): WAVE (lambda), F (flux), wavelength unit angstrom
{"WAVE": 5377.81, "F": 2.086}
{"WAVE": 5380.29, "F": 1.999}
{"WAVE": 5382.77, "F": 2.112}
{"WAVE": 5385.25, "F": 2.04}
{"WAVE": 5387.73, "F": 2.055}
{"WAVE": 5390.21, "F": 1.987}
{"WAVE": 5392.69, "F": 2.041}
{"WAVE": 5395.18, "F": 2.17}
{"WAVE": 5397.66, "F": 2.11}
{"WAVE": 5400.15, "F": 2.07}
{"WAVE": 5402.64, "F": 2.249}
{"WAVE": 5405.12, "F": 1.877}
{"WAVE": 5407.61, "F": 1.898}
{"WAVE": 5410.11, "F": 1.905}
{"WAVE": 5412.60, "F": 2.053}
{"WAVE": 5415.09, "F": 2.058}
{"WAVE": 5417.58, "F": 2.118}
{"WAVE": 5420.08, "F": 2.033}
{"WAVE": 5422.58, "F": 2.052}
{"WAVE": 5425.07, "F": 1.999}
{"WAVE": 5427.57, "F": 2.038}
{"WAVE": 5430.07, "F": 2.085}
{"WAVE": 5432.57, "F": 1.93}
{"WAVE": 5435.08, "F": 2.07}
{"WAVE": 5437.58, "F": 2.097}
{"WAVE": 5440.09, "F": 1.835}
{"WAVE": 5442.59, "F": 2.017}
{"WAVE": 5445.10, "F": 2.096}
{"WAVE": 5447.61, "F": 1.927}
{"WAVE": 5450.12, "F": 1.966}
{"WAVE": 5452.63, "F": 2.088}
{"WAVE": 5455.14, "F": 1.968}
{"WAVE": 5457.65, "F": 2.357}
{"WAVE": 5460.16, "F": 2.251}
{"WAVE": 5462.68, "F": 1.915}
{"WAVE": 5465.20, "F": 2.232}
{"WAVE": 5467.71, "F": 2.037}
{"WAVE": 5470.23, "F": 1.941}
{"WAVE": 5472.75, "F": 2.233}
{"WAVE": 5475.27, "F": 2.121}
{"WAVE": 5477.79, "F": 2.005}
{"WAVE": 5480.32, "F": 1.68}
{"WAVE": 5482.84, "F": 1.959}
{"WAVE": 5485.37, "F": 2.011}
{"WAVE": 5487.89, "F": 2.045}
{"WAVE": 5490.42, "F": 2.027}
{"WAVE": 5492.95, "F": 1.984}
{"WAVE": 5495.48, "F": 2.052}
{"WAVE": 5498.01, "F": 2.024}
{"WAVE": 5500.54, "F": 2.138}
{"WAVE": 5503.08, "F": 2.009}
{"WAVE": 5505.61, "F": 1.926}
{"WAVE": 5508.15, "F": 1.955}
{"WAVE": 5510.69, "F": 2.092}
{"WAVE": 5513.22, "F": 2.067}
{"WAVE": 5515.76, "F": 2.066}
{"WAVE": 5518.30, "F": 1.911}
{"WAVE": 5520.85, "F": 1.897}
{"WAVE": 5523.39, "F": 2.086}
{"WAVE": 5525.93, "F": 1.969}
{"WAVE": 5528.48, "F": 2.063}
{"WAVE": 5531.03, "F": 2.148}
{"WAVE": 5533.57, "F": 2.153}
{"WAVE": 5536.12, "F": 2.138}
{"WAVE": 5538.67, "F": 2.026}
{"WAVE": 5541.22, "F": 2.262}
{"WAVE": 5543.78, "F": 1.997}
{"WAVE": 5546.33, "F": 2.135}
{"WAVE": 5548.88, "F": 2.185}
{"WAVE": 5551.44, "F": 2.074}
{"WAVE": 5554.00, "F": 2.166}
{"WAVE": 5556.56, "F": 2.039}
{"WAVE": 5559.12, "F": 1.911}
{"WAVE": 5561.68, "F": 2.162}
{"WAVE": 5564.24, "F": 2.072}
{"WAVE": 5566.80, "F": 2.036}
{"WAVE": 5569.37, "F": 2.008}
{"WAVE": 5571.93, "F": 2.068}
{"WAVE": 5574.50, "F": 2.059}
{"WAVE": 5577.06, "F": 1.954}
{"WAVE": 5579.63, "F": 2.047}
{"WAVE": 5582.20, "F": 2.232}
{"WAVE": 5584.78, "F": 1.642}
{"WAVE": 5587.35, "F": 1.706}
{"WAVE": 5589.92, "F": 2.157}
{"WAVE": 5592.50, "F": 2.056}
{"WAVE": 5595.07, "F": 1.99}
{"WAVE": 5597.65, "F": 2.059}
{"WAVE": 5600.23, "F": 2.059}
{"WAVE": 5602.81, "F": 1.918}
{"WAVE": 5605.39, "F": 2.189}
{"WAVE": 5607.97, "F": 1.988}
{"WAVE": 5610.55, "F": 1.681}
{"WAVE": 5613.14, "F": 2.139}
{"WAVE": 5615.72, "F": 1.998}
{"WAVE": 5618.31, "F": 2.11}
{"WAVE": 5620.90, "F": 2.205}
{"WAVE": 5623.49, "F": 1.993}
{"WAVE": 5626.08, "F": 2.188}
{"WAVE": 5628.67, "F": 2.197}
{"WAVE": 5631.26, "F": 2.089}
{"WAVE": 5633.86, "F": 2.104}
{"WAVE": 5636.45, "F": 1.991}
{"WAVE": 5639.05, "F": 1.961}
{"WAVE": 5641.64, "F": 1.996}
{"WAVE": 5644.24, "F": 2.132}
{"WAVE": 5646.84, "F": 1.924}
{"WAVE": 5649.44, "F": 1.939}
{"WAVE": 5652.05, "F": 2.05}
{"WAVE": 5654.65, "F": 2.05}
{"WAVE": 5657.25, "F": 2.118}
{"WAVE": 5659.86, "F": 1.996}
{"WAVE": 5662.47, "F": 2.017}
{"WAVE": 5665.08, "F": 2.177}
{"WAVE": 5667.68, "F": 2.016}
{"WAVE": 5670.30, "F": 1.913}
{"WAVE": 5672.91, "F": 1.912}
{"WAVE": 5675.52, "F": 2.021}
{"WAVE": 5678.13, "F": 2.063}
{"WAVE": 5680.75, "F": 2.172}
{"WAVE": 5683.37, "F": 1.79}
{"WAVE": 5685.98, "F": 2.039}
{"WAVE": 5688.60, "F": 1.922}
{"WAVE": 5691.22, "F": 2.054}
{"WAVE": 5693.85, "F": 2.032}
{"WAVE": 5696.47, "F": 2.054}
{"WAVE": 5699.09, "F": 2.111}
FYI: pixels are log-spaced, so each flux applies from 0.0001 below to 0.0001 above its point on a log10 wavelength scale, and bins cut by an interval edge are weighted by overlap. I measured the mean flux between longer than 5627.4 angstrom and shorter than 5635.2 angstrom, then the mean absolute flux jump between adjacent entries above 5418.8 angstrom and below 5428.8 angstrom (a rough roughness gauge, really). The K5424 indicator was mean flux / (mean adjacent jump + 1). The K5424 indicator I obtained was 2.05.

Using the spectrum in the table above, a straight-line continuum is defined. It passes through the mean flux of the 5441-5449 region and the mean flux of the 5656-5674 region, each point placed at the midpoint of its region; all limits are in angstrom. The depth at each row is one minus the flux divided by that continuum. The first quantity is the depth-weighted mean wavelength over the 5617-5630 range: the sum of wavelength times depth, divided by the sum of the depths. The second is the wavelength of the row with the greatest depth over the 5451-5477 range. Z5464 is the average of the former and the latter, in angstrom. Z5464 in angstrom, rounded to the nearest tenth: 5543.4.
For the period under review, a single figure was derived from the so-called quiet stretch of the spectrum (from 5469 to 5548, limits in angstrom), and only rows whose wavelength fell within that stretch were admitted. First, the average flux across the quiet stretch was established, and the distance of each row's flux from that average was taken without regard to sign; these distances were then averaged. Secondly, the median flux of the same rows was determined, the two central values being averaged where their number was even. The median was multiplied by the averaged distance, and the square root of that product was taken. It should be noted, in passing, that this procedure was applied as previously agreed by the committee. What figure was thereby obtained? 0.41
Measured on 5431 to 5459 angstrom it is 0.45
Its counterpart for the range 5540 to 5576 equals 0.38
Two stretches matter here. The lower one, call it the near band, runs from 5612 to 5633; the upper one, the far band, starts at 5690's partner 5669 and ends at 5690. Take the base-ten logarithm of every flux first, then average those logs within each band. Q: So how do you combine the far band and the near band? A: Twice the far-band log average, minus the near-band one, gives 0.267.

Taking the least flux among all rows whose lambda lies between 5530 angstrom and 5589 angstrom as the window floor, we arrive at 1.642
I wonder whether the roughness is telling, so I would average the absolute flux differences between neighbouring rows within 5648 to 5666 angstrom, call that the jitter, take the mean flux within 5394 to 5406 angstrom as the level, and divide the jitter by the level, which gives 0.038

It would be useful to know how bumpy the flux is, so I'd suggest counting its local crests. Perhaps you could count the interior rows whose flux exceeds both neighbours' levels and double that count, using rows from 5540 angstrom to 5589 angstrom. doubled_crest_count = 10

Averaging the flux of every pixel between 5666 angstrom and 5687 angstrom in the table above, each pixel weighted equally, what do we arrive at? 1.99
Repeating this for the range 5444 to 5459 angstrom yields 2.07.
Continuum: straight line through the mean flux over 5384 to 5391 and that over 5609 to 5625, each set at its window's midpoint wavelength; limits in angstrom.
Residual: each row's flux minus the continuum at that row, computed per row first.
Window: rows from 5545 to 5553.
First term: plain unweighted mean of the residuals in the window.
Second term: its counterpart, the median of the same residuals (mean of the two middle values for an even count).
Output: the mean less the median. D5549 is 0.00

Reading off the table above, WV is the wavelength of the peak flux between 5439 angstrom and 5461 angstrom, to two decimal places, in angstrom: 5457.65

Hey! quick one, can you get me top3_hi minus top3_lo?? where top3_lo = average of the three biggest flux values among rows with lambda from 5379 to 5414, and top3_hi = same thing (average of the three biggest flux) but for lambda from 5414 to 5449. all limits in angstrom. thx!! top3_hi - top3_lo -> -0.073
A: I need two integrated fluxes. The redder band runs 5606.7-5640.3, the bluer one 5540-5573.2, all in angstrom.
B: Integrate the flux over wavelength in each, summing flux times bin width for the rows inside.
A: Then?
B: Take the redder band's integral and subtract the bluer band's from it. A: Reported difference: -0.4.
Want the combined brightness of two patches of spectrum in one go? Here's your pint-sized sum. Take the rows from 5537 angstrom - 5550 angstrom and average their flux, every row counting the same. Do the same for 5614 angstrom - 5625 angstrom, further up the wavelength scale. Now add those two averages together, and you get 4.20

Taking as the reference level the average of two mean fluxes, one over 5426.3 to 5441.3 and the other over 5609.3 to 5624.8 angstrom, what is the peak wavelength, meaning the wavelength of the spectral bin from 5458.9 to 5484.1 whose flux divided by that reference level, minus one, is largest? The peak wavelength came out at 5460.16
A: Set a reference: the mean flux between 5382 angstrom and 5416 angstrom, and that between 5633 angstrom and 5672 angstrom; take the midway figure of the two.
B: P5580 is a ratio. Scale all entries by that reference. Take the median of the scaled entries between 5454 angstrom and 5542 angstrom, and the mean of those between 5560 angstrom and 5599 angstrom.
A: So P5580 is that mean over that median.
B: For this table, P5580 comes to 0.99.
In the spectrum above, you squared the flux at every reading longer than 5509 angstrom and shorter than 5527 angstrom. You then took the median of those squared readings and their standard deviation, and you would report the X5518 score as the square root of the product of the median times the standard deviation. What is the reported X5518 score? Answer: 1.2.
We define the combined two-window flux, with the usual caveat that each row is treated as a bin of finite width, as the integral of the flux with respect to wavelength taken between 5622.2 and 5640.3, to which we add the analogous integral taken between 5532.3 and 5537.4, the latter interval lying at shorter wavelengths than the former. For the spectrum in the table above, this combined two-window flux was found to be 49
